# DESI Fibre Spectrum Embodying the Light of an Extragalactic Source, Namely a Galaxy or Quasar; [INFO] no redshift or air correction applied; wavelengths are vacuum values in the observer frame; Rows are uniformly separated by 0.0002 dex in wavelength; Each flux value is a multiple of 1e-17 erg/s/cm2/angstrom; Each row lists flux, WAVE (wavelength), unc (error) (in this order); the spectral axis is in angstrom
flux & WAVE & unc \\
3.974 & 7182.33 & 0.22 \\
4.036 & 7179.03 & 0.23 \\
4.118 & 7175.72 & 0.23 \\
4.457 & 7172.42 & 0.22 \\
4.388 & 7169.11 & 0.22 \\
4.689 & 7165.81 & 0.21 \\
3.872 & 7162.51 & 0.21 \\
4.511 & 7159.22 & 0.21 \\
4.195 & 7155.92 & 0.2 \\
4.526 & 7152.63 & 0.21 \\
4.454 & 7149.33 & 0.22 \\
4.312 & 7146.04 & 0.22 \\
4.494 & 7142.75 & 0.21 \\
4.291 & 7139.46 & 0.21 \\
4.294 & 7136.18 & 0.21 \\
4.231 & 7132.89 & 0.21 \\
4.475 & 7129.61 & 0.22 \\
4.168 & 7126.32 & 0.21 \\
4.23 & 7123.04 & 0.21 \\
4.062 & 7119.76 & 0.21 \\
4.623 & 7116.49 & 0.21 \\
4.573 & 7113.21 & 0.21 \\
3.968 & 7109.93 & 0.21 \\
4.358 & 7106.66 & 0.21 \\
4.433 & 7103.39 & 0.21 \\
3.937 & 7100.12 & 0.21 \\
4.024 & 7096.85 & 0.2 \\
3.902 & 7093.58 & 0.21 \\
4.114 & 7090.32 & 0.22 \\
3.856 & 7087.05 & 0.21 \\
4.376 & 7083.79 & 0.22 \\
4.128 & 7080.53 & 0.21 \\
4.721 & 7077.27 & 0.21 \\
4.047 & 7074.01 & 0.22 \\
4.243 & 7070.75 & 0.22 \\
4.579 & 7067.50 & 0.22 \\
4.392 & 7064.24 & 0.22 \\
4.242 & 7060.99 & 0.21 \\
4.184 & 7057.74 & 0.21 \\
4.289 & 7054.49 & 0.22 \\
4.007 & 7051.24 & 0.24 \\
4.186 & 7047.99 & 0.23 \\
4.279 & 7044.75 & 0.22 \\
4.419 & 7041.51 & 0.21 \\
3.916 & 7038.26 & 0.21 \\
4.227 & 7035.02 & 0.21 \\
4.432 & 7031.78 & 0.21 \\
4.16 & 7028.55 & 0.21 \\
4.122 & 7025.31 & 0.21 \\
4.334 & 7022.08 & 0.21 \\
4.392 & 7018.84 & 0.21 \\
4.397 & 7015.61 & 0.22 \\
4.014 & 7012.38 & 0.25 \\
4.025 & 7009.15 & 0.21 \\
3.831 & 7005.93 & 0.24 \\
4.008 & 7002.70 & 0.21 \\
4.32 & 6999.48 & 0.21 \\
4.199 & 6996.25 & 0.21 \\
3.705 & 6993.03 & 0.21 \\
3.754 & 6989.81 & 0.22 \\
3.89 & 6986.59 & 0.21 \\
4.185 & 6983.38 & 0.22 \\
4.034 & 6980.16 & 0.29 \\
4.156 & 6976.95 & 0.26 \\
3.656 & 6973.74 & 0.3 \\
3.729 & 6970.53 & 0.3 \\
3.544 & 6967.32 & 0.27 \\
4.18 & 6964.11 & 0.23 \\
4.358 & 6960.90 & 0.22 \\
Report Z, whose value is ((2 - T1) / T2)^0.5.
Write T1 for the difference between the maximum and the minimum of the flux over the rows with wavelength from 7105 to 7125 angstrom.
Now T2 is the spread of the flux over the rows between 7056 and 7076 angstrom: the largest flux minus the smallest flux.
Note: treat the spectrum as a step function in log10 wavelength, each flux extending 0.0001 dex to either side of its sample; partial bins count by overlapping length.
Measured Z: 1.59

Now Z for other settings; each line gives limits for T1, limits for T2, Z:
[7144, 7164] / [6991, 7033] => 1.36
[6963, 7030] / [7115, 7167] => 1.18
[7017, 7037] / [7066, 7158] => 1.40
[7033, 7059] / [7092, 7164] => 1.41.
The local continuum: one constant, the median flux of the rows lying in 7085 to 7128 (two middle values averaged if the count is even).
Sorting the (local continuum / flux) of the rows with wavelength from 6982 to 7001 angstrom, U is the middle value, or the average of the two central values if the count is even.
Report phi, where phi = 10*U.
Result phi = 10.2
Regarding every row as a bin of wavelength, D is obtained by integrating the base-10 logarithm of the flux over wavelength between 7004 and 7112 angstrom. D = 67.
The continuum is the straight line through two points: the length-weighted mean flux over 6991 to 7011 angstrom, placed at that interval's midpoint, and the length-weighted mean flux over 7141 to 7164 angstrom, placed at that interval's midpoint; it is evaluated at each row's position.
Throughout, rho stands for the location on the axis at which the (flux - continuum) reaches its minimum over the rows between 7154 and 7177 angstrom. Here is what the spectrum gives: 7162.51 angstrom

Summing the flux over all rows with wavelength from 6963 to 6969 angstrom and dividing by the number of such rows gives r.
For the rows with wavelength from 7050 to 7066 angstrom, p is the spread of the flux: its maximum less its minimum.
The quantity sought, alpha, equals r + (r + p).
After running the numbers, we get 8.1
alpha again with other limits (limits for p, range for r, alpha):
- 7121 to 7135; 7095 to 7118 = 8.9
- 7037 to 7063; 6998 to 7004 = 8.8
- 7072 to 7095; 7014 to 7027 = 9.5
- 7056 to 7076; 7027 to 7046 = 9.0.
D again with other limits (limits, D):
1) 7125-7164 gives 25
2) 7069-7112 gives 27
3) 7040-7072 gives 20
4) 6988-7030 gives 26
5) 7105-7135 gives 19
